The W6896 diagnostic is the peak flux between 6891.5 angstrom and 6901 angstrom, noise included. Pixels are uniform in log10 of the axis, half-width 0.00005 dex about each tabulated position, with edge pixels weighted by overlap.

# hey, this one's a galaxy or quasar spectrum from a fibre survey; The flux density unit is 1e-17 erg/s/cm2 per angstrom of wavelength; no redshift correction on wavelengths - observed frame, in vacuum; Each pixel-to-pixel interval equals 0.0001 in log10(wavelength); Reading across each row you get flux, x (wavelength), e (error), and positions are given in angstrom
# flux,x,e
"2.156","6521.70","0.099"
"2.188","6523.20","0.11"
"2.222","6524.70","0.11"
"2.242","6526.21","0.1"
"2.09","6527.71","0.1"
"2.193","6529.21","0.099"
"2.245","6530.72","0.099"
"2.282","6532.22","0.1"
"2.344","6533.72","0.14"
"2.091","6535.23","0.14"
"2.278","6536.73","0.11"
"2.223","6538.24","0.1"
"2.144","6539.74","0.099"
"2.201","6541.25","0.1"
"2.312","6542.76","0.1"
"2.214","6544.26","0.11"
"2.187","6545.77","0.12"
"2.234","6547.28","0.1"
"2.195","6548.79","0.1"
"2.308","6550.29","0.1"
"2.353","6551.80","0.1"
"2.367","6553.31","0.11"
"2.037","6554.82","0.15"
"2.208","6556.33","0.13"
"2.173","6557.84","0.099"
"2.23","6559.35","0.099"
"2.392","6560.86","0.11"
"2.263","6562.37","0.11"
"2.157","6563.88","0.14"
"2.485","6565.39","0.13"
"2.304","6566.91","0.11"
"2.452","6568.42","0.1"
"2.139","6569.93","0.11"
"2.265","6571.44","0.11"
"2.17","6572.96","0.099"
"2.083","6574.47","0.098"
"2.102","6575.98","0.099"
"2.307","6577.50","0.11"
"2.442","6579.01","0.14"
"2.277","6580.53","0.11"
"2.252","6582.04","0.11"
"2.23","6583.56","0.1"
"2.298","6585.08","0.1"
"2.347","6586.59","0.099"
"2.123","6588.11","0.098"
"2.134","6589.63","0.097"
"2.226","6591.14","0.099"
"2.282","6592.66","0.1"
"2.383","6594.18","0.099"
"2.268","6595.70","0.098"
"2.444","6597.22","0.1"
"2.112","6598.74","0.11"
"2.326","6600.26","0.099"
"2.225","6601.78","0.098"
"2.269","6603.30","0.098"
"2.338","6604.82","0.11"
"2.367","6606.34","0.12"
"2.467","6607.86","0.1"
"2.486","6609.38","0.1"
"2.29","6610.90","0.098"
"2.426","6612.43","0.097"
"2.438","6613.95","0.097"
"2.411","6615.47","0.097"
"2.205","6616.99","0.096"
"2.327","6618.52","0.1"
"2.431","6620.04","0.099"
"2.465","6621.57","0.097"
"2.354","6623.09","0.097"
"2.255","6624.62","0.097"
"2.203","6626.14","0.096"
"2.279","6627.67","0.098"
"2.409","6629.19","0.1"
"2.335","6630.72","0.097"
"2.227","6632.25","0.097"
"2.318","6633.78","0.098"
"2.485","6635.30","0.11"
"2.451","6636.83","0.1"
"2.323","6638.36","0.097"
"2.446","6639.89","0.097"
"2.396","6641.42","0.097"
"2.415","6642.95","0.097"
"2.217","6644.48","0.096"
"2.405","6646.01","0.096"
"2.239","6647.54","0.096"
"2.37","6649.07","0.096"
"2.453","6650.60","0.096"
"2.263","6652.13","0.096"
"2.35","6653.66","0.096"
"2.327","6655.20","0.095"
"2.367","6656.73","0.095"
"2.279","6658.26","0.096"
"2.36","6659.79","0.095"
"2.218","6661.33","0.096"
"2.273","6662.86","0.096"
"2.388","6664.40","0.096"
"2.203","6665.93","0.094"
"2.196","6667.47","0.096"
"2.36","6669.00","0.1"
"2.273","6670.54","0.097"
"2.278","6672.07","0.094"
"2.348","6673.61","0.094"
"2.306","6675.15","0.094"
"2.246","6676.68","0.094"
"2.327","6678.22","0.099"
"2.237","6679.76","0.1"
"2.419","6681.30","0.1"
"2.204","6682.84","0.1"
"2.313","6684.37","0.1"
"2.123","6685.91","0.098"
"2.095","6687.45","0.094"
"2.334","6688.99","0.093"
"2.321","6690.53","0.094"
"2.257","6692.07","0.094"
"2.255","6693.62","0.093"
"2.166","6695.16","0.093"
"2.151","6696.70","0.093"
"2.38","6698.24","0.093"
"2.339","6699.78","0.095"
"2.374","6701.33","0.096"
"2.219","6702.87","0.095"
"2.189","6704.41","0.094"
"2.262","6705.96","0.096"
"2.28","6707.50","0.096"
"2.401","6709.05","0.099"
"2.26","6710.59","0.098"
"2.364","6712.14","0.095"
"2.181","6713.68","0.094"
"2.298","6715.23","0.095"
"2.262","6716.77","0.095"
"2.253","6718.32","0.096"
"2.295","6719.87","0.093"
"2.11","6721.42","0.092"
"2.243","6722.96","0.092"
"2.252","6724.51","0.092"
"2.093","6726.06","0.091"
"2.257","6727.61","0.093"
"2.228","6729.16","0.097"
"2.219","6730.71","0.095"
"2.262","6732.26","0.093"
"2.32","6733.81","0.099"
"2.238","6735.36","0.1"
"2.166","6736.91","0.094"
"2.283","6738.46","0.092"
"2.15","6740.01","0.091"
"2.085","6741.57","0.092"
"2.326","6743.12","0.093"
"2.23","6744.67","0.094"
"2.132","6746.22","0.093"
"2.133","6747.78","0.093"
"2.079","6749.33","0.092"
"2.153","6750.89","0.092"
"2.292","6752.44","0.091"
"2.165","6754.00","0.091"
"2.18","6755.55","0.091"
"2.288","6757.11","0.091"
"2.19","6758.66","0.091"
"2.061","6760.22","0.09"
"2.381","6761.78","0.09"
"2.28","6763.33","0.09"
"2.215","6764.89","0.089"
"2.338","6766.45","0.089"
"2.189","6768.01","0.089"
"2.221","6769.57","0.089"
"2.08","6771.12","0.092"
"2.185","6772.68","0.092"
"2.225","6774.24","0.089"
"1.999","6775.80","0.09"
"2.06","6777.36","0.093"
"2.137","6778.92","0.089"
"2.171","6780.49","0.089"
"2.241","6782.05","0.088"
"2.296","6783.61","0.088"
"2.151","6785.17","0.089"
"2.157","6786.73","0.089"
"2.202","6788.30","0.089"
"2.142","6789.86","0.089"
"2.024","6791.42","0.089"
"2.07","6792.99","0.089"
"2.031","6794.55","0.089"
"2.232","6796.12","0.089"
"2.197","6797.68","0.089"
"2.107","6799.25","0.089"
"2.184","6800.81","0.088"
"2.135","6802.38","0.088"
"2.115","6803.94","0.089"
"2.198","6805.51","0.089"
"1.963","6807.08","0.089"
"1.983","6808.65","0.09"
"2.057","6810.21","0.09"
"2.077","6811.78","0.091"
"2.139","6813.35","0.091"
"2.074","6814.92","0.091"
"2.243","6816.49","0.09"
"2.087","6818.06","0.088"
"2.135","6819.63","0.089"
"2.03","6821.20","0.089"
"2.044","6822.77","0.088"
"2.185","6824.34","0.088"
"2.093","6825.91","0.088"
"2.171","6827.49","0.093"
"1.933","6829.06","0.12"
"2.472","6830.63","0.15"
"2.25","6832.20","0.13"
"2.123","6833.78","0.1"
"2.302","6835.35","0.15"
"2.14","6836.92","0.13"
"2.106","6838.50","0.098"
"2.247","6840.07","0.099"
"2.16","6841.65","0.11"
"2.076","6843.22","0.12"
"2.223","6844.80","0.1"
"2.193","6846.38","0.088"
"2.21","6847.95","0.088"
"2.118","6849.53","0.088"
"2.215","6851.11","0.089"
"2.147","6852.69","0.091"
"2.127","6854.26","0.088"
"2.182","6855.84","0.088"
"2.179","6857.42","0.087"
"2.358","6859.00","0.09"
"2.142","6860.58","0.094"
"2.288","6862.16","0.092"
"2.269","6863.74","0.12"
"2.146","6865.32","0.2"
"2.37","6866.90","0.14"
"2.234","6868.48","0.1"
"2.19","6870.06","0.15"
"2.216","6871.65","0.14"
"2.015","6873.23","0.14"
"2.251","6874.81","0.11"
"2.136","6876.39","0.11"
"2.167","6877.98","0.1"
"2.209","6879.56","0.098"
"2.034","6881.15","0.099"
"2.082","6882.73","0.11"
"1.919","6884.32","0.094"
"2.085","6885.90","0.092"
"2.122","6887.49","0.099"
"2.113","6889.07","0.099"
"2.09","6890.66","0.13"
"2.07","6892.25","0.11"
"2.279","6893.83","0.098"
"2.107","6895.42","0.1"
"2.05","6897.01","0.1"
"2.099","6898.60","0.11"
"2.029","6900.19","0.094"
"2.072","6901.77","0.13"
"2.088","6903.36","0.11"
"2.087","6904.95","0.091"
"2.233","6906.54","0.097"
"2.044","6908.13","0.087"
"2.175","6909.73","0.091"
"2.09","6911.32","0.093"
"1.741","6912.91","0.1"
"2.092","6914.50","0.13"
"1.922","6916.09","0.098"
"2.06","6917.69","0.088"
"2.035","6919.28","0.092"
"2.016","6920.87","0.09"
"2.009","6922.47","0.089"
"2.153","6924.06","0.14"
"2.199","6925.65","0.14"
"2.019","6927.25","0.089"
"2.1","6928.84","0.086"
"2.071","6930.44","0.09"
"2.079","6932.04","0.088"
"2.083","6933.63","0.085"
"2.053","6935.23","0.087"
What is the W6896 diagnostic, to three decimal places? 2.279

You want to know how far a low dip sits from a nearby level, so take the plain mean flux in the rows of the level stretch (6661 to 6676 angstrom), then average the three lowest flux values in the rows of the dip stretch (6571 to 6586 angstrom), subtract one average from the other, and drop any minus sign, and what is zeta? 0.17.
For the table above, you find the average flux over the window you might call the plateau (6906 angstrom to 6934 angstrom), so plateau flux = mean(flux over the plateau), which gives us 2.06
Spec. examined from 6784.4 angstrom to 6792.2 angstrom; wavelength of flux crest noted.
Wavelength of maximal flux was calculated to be 6788.30 angstrom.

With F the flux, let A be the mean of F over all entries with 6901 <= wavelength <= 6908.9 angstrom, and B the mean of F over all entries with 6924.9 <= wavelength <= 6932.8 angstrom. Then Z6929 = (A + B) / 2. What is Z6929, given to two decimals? 2.10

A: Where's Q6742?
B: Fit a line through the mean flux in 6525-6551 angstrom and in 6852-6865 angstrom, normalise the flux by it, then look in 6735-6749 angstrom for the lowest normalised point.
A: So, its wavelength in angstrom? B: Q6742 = 6741.57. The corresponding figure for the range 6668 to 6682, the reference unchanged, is 6679.76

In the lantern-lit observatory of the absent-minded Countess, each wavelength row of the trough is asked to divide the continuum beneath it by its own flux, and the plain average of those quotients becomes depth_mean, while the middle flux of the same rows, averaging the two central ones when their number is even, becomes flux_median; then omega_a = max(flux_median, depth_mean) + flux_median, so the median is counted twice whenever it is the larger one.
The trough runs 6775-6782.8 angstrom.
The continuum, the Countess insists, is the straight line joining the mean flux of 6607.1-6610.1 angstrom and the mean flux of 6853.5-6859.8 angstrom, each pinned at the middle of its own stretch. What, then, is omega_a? 4.27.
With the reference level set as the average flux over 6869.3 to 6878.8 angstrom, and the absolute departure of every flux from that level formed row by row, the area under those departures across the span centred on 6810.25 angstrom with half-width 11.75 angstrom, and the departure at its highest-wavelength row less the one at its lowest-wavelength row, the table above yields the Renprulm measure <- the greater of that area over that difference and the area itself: 24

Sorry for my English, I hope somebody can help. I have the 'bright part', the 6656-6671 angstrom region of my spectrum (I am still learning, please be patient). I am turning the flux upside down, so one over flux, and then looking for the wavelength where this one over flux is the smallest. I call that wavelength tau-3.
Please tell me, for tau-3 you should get 6664.40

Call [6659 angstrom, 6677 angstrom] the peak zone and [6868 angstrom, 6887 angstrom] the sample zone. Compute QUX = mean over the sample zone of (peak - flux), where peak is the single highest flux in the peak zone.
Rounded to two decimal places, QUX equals 0.26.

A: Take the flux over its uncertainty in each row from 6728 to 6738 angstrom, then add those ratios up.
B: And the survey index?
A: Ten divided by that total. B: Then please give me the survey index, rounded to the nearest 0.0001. 0.0717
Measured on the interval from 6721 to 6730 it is 0.0704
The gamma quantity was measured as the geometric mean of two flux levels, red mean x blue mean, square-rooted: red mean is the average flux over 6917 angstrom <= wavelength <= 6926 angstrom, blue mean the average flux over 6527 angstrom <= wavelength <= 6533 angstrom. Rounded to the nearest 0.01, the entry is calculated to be 2.14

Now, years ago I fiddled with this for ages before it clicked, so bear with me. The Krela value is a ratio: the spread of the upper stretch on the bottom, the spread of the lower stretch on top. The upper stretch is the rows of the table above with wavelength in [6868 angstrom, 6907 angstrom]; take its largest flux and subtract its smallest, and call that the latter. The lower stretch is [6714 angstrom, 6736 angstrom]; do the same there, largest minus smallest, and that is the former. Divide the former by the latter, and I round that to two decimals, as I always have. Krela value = 0.63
